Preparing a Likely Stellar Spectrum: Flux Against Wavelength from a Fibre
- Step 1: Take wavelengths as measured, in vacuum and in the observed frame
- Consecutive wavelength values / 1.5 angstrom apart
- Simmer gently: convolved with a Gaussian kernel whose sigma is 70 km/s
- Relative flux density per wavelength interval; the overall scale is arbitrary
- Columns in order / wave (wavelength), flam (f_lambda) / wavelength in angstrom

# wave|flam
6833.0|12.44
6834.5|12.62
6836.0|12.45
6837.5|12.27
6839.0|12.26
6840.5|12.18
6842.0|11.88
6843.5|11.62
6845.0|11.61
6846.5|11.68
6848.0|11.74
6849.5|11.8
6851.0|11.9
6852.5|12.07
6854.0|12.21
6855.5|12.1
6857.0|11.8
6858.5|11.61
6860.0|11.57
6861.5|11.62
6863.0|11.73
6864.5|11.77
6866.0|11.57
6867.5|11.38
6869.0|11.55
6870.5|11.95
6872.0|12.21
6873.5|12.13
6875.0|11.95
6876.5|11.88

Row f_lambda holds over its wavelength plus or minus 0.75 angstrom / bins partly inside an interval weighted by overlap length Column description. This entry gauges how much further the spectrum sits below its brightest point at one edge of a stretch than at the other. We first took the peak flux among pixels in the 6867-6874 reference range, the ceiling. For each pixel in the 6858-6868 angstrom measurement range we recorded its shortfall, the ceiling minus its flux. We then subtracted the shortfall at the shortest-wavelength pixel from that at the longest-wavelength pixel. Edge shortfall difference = 0.23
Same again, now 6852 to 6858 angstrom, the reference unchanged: 0.27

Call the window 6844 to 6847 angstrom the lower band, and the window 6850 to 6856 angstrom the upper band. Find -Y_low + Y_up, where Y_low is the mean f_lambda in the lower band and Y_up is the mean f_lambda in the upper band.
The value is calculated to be 0.4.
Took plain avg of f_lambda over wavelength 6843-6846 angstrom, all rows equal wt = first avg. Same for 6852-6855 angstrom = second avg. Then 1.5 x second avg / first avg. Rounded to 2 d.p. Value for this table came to 1.57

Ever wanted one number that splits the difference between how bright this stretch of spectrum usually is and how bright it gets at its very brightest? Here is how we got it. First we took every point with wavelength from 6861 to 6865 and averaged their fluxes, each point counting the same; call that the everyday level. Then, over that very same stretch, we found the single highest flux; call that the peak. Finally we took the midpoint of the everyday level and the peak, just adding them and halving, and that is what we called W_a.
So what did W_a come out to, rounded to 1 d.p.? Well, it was 11.7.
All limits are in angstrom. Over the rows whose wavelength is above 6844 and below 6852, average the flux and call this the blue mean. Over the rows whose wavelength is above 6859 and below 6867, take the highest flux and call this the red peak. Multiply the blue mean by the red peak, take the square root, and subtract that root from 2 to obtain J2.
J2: -9.8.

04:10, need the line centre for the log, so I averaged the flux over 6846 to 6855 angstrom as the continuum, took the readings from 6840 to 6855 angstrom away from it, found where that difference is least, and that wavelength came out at 6854.0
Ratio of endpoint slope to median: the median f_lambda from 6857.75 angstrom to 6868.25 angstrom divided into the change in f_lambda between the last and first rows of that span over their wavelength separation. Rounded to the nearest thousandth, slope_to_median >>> -0.002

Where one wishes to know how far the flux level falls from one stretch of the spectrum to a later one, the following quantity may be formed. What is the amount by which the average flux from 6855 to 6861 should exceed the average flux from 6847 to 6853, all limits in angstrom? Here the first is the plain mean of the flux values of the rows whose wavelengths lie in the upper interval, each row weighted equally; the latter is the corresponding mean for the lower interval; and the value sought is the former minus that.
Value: -0.11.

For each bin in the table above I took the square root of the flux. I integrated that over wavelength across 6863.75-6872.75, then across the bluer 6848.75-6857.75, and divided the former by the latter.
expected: 0.99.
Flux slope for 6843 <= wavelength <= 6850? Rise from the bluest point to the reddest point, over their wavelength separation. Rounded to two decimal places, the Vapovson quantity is 0.03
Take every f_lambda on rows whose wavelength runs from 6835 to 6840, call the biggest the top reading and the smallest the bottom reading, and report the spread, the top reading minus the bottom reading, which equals 0.2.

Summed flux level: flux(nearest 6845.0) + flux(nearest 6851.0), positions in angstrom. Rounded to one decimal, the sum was 23.5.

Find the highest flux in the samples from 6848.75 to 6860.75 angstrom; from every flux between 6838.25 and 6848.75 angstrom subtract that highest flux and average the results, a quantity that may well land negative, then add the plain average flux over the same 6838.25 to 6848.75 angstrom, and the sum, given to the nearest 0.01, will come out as 11.50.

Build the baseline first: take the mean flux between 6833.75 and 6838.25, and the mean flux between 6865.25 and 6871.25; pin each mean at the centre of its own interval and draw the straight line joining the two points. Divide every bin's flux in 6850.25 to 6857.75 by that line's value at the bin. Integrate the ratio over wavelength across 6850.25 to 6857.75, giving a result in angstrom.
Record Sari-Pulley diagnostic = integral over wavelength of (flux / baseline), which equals 7.52 angstrom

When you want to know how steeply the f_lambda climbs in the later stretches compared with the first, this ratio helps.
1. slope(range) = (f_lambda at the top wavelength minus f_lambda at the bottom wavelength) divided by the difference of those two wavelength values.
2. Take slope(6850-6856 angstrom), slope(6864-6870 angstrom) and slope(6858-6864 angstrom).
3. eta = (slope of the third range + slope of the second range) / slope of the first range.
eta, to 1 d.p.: -0.5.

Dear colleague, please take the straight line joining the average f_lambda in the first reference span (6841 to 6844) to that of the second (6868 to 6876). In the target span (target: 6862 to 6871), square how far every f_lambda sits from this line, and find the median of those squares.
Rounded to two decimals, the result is 0.07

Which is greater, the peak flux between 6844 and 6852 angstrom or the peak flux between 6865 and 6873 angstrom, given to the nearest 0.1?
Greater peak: 12.2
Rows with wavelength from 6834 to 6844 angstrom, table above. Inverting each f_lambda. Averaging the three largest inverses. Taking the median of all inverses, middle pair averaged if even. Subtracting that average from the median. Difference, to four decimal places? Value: -0.0025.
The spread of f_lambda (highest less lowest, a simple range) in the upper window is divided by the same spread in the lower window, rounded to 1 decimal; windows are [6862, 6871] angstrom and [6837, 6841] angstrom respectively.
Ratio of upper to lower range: 6.3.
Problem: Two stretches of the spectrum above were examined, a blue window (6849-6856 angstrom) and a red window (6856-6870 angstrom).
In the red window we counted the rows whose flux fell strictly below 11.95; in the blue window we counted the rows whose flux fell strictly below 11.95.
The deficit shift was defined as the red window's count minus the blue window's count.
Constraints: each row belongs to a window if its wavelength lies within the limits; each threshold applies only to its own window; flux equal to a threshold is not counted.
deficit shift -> 7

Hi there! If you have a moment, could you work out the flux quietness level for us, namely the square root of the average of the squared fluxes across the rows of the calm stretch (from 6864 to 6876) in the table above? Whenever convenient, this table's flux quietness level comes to 11.8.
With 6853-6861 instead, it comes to 11.9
